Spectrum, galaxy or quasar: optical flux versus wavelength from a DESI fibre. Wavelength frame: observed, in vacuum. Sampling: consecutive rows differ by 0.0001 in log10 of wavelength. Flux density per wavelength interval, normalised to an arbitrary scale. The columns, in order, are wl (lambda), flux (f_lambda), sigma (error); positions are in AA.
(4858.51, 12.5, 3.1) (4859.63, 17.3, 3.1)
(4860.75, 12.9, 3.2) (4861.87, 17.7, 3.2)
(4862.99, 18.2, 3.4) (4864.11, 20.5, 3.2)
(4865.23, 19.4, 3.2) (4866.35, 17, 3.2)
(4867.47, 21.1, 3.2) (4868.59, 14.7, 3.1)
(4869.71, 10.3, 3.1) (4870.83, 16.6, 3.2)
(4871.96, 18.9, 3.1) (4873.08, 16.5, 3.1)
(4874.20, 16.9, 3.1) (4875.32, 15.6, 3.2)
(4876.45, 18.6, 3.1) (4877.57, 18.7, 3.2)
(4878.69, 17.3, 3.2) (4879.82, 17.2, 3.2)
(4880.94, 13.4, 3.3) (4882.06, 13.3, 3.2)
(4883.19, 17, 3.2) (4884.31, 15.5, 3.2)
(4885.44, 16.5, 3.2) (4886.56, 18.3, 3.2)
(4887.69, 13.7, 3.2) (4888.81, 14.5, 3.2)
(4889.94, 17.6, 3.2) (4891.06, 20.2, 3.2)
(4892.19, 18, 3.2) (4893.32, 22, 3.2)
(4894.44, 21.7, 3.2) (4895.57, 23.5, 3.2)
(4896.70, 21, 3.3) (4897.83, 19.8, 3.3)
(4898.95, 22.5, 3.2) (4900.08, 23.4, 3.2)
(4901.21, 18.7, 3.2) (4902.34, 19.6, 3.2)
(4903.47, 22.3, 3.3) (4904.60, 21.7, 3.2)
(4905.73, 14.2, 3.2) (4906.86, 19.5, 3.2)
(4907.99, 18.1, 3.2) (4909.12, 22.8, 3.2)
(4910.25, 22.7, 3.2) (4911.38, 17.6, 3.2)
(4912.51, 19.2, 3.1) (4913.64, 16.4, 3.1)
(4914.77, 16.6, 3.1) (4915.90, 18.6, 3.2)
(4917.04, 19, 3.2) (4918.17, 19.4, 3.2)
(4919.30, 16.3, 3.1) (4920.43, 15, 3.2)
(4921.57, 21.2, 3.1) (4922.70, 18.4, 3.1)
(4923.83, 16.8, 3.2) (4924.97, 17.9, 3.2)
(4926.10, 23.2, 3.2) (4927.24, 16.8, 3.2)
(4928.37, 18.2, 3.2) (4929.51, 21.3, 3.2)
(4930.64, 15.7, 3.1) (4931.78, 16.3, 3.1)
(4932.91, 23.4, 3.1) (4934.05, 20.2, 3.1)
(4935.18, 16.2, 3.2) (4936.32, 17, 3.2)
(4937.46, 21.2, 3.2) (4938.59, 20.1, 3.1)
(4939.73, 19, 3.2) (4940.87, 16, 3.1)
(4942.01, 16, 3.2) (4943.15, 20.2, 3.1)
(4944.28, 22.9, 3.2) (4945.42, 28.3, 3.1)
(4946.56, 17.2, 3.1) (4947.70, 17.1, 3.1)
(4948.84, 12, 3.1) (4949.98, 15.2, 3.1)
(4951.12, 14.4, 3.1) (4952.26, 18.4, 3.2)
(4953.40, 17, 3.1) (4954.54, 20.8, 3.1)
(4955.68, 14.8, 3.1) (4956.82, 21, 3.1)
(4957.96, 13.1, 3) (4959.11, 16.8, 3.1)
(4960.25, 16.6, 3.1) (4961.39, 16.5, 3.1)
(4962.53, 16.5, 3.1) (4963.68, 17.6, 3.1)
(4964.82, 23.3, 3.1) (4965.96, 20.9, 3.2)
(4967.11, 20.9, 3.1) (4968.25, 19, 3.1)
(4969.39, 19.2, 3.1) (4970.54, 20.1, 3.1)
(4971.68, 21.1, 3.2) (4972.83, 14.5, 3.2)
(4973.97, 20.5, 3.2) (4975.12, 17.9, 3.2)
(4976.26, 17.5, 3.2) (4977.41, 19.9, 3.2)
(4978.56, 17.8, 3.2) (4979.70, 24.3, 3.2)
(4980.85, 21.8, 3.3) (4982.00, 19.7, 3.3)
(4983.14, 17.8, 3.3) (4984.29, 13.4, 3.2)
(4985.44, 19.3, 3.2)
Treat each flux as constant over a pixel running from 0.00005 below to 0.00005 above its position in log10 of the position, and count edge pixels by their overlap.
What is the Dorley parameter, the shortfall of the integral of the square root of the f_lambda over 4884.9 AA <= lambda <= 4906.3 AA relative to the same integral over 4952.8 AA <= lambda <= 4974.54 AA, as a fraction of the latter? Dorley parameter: -0.01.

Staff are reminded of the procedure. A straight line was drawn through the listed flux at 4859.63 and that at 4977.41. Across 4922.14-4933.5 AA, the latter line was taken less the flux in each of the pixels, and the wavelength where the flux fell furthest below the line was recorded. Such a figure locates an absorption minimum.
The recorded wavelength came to 4930.64 AA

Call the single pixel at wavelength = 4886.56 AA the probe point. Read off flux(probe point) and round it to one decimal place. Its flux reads 18.3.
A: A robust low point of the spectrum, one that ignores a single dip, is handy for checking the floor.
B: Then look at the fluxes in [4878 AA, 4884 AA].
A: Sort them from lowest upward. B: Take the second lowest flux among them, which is 13.4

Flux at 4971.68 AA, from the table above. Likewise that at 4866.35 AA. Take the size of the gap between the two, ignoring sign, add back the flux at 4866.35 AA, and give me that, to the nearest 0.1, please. 21.1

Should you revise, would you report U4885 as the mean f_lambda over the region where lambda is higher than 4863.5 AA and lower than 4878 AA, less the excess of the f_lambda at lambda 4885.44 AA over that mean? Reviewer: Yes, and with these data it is 18.1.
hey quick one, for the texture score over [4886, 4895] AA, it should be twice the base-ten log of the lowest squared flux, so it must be 4.55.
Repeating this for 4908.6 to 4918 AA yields 4.86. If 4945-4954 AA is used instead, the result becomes 4.32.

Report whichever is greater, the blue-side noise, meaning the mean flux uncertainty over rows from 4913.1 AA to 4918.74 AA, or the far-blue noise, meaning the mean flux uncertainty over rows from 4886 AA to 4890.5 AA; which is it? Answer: 3.20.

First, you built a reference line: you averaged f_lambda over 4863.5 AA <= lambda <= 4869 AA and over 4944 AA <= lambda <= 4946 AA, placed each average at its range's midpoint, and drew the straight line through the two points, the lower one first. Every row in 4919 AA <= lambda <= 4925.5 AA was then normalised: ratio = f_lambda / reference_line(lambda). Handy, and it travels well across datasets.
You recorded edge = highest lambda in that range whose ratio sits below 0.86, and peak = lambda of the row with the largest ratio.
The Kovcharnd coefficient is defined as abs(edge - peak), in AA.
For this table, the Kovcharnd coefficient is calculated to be 3.4 AA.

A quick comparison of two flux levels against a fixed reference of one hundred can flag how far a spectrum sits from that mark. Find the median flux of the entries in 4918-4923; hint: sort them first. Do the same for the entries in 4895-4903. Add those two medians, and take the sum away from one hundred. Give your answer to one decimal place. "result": 60.6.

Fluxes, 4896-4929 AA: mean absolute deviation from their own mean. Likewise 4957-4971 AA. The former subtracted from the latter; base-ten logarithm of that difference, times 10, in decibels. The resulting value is -8.0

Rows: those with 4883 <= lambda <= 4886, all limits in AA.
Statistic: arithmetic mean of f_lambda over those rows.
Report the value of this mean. 16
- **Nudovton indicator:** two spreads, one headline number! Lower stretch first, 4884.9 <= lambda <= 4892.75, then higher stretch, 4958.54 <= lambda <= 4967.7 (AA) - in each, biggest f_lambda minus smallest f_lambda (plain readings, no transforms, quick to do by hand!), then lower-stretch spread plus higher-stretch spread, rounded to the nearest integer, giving 13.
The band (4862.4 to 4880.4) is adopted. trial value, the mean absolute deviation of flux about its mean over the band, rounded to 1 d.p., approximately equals 1.7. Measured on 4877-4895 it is 2.0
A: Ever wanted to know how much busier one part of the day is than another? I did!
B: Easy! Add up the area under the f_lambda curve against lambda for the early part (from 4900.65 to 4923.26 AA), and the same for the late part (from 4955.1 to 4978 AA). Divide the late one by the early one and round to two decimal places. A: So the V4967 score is 0.99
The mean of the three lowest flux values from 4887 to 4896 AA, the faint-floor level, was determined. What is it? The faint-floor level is 15.3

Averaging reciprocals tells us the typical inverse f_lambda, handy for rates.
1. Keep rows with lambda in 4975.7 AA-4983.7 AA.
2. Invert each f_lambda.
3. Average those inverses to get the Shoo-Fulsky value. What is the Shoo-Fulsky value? 0.051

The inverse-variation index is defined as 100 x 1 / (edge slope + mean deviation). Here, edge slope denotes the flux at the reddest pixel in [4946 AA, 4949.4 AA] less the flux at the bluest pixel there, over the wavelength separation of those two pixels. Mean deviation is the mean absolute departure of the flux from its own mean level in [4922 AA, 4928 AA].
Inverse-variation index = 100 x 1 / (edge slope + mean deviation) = -223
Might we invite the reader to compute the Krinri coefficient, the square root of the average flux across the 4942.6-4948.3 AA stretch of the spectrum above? 4.6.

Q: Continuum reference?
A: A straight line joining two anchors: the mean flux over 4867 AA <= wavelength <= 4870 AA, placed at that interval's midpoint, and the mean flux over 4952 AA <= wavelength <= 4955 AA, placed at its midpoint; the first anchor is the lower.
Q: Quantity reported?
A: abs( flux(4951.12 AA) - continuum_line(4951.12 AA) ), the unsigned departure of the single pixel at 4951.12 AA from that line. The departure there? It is 4.2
